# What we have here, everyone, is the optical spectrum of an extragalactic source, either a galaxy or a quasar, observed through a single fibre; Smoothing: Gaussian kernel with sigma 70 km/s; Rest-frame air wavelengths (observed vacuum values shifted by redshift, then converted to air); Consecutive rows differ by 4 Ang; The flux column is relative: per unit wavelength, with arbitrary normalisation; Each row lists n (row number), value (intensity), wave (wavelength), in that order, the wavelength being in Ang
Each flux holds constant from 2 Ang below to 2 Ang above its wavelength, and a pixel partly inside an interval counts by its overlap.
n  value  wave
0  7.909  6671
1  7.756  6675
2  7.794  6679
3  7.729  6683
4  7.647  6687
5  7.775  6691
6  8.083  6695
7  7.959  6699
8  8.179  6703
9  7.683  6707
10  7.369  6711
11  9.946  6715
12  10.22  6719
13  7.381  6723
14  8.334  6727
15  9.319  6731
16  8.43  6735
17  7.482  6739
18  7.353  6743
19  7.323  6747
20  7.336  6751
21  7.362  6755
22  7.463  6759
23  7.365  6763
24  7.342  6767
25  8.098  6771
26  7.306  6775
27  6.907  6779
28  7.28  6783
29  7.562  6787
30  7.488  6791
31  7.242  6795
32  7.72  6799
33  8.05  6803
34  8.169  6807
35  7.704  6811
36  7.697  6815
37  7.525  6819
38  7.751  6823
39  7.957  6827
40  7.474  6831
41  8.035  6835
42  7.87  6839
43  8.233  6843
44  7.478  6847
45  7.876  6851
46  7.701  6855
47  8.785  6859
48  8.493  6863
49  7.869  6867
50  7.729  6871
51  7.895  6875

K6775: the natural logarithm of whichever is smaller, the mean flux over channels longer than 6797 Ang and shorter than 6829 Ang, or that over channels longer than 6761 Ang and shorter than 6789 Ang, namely 2.00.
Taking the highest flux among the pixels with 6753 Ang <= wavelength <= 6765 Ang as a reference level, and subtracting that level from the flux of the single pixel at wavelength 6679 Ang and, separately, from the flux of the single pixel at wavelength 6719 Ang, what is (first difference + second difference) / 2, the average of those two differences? 1.5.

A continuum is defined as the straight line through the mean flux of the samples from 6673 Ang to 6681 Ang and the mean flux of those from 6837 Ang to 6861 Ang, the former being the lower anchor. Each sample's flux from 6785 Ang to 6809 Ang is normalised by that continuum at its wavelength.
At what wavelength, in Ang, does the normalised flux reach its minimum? 6795 Ang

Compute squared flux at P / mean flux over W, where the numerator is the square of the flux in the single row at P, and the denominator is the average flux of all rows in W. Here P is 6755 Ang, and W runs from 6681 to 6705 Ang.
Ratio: 6.86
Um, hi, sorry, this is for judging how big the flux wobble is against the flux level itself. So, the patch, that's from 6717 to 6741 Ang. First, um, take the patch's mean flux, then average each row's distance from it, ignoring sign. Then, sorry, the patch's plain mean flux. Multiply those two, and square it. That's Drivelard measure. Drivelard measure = 50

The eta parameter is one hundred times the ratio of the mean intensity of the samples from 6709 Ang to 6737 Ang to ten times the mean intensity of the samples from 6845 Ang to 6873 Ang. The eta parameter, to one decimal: 10.9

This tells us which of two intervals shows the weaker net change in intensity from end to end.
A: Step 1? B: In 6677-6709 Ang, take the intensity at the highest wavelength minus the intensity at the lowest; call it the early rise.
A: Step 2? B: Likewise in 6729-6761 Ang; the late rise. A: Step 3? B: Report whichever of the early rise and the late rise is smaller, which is -1.9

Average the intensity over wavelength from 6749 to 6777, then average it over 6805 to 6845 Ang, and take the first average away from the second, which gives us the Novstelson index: 0.4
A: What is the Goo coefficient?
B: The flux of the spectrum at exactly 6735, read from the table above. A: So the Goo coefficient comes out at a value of 8.43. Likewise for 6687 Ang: 7.647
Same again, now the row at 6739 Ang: 7.482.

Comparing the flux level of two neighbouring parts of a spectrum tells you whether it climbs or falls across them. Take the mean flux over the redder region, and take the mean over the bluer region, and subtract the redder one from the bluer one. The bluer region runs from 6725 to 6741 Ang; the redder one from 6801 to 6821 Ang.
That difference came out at 0.6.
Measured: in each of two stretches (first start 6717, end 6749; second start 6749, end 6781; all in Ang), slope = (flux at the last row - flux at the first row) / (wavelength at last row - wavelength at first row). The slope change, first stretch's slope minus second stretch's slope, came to -0.09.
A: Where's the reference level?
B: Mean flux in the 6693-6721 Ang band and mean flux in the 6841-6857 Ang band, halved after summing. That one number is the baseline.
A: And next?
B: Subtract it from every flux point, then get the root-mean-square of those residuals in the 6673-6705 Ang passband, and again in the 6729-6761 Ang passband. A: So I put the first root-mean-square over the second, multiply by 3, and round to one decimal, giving 1.3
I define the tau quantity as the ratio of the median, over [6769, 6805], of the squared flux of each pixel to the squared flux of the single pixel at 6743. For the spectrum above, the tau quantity 1.037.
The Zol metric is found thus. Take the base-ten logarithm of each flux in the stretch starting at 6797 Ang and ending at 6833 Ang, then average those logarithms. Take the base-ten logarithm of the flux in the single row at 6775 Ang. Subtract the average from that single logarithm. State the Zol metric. -0.03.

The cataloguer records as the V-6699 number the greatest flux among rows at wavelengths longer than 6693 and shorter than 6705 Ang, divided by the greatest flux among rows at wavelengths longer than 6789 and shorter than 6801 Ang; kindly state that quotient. 1.06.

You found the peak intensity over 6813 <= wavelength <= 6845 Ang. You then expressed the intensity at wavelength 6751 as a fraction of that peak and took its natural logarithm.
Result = -0.12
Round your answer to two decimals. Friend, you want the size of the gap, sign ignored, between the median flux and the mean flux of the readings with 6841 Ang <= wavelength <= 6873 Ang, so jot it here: 0.15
